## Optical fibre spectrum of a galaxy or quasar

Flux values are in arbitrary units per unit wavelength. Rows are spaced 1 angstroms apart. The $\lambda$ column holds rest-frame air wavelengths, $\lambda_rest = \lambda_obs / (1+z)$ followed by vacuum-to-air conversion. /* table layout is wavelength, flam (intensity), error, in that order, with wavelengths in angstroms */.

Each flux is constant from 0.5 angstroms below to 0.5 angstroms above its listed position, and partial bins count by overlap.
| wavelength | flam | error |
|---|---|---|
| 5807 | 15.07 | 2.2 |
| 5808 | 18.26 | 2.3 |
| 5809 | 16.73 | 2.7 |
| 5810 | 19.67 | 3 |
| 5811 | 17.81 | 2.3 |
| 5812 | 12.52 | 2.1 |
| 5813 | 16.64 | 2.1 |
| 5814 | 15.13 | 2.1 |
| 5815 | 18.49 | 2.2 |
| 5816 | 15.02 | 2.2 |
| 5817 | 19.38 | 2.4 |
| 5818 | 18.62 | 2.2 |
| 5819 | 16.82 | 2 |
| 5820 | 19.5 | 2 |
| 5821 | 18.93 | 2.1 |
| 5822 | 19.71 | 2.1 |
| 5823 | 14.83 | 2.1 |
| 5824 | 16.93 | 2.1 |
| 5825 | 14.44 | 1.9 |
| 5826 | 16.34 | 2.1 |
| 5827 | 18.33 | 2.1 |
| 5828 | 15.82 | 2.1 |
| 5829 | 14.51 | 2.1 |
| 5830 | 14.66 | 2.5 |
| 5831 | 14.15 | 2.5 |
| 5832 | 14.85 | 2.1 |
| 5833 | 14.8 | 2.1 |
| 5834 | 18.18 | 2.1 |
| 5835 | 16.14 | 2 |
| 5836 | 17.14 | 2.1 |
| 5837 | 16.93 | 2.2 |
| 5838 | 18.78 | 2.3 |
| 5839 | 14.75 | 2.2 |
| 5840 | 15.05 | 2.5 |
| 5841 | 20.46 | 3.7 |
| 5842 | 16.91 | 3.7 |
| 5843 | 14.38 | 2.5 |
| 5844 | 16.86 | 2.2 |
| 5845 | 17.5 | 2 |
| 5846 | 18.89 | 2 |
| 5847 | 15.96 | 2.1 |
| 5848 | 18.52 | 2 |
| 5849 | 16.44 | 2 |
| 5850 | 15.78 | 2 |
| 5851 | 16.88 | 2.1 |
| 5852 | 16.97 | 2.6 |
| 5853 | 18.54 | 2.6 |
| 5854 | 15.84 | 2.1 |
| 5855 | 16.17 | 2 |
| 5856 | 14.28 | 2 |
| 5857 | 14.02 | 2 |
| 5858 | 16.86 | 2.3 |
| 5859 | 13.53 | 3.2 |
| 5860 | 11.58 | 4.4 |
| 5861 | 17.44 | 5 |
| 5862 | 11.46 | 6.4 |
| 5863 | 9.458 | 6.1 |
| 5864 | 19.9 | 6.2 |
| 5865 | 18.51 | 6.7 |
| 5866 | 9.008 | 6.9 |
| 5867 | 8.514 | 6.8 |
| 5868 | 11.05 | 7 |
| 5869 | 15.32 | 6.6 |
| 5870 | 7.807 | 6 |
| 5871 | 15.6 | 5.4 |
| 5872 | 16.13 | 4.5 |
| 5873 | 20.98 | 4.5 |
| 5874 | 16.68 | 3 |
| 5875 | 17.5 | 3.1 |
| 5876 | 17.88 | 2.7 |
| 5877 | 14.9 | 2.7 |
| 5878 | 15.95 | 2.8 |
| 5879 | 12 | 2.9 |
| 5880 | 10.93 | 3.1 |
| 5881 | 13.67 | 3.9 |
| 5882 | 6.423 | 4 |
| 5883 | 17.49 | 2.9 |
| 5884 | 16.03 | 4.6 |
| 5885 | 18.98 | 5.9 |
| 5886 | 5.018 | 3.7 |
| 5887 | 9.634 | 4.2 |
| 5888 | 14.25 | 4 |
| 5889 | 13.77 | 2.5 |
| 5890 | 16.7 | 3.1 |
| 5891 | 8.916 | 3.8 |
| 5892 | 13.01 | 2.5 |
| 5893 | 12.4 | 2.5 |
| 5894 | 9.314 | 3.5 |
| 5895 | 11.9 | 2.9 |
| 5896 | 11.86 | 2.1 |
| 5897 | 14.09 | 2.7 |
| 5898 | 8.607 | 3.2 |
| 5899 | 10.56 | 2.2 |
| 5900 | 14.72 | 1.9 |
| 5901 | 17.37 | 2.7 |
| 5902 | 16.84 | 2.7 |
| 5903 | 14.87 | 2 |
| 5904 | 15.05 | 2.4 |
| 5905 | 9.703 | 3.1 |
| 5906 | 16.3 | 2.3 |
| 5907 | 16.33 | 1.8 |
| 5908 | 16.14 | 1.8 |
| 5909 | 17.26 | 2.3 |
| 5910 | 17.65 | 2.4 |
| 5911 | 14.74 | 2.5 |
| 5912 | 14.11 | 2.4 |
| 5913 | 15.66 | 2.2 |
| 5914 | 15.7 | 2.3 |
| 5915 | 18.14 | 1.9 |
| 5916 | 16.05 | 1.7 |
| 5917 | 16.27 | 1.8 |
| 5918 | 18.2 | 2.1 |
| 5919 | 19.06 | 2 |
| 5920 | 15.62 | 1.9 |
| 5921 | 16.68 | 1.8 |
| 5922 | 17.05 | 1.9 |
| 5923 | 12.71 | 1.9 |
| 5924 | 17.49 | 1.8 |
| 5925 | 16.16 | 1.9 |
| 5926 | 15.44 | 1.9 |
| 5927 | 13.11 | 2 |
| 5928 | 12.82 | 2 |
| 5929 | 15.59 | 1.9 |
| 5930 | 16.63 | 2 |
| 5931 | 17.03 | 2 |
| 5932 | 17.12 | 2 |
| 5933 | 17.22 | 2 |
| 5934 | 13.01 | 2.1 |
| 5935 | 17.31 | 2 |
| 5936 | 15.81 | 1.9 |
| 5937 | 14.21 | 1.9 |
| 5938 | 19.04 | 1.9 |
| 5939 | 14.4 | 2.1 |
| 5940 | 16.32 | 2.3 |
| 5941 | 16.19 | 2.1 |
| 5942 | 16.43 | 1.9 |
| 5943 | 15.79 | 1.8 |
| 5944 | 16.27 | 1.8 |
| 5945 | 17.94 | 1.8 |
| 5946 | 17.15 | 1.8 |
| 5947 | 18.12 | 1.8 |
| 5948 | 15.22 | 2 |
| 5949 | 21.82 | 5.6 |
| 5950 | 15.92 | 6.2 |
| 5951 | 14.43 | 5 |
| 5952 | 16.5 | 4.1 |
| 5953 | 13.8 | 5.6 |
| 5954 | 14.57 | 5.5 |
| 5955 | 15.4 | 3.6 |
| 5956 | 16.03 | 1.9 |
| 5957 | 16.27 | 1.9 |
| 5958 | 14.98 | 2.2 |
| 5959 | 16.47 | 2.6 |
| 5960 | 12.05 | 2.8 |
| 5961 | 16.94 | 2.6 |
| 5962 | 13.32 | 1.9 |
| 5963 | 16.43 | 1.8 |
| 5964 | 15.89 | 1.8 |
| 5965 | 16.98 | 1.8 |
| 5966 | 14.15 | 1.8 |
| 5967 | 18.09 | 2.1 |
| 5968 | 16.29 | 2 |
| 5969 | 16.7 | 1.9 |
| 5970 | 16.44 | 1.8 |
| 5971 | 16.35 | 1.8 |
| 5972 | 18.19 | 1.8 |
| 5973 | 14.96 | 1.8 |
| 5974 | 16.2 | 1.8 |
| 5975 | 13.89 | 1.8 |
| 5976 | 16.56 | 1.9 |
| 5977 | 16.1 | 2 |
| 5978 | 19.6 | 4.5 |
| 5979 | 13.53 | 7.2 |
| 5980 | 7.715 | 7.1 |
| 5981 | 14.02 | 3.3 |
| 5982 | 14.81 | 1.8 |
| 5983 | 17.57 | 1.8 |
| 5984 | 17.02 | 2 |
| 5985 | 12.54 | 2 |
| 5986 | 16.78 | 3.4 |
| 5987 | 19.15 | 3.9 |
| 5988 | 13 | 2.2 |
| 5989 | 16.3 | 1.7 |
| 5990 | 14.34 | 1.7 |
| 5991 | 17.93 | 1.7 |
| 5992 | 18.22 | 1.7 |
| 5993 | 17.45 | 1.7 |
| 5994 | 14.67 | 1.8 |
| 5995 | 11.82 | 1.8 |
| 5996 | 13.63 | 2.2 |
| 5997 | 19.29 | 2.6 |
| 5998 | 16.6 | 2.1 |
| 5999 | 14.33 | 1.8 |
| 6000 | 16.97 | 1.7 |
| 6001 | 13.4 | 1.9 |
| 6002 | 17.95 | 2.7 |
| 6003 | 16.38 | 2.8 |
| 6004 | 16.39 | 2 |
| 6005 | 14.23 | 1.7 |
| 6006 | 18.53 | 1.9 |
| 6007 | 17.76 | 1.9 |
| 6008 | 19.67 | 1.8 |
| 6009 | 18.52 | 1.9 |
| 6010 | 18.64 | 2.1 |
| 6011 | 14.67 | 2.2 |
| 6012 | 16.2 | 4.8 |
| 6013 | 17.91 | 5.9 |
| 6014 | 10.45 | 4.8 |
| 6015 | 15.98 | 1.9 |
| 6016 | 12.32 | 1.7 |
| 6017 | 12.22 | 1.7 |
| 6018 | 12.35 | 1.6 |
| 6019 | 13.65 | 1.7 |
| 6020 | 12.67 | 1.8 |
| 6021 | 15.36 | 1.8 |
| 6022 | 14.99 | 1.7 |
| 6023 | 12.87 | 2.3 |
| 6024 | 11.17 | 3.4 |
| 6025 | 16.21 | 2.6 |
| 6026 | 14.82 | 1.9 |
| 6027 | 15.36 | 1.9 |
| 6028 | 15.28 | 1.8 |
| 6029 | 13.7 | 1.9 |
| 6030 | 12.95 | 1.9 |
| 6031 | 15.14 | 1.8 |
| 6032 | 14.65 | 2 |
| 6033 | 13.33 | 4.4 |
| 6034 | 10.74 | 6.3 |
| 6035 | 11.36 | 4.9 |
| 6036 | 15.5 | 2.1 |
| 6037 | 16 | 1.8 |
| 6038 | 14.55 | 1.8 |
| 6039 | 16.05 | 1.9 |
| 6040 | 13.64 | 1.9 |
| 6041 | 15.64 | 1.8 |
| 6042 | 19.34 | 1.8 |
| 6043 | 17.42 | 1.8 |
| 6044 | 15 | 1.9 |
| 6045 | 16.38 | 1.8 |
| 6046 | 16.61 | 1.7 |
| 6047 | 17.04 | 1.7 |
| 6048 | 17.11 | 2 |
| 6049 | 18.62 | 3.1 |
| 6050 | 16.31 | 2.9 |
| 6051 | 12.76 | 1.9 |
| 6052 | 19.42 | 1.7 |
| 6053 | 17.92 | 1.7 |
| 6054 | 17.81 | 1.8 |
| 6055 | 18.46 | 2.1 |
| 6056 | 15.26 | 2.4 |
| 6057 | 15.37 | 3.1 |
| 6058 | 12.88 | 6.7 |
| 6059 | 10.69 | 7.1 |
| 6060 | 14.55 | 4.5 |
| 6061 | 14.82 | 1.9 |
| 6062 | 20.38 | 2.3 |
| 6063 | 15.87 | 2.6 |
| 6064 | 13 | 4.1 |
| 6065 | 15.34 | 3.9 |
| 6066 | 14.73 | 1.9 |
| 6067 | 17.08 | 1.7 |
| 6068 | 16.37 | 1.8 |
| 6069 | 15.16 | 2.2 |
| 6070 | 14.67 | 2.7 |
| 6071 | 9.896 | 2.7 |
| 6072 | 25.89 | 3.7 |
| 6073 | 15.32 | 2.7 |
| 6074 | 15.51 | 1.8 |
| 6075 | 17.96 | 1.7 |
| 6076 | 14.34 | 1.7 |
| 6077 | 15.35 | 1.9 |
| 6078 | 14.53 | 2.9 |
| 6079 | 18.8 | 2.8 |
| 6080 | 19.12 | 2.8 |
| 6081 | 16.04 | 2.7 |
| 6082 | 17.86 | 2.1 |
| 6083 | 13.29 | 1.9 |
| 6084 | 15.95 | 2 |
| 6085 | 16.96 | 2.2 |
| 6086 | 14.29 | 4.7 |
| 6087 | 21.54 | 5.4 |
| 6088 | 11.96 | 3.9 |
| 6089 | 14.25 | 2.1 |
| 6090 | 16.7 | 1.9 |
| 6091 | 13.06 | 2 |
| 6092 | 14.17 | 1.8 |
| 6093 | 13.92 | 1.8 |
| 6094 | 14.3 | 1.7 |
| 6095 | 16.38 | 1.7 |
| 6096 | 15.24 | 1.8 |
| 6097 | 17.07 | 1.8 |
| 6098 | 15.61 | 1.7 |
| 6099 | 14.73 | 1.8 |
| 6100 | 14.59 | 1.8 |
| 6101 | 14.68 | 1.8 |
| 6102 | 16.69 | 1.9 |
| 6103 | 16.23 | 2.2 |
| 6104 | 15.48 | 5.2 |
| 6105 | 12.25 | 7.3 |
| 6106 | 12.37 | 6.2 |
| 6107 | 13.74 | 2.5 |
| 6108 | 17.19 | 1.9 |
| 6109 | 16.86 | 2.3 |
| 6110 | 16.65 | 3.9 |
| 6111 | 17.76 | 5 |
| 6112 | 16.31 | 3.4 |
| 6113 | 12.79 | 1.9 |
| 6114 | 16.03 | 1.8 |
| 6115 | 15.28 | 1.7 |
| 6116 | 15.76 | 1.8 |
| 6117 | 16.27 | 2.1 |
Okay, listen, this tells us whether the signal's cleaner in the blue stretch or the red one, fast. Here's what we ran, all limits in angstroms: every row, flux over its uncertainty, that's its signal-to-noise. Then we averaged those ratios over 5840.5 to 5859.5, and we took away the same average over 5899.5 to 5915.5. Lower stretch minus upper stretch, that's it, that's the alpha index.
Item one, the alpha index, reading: 0.2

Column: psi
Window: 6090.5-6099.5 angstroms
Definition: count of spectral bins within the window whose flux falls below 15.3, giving 6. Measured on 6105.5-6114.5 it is 3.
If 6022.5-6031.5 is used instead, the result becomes 7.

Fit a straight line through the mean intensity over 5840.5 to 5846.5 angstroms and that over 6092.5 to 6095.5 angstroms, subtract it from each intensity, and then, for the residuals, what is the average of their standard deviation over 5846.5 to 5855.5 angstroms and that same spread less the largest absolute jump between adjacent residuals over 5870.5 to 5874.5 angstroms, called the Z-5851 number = -1.4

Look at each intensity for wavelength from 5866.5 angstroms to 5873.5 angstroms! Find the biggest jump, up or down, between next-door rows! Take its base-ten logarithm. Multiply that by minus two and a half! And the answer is -2.2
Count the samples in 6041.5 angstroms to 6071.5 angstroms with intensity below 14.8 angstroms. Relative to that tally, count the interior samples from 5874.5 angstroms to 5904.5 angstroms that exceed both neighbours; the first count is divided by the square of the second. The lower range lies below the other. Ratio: 0.066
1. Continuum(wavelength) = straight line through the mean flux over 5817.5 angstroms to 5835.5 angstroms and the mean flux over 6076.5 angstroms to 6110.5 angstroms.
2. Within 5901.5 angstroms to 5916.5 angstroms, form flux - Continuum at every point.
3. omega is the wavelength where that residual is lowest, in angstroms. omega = 5905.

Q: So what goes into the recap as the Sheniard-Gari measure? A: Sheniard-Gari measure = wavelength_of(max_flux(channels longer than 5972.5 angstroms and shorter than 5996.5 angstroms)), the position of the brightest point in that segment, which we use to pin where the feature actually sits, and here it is 5978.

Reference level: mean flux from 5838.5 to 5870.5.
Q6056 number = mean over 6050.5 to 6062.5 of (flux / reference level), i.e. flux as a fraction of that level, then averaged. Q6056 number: 1.05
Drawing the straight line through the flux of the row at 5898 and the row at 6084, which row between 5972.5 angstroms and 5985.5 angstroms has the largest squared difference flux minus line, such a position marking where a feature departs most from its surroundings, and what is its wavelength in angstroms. 5978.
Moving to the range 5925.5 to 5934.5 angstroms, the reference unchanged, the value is 5933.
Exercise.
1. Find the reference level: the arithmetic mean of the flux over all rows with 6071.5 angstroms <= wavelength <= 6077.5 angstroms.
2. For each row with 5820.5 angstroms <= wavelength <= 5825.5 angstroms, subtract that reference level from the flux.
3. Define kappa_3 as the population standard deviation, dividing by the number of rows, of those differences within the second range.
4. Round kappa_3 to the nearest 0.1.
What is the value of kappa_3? 2.1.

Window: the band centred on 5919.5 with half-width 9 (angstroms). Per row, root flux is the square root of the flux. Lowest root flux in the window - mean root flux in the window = -0.41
